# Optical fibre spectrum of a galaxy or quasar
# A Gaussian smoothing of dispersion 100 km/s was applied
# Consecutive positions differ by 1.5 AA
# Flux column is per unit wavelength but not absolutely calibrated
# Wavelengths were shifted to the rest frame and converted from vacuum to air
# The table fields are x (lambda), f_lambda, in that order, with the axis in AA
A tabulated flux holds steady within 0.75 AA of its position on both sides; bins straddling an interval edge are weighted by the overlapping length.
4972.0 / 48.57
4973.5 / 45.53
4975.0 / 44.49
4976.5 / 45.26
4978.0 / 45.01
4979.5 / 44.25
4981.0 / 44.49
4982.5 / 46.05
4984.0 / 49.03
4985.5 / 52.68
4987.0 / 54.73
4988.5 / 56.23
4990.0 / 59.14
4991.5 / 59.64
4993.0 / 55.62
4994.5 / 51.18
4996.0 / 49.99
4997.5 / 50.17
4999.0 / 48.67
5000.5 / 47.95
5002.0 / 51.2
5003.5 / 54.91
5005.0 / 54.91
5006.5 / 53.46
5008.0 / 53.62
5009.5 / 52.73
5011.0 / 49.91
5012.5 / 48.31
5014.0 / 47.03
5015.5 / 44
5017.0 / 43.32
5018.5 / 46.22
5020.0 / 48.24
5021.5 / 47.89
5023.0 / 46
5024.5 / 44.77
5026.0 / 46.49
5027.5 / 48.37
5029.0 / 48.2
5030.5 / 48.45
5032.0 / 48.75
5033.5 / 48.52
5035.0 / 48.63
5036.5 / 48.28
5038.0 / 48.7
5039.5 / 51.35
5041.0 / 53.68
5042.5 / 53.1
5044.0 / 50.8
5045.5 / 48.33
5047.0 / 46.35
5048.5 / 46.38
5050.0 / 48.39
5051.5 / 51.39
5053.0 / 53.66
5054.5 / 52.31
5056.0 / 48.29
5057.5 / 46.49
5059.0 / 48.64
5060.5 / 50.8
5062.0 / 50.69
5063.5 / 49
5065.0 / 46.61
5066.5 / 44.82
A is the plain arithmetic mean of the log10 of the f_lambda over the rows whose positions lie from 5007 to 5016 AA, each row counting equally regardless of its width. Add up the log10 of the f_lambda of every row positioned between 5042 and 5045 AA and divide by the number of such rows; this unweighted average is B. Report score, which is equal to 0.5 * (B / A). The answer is 0.507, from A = 1.69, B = 1.72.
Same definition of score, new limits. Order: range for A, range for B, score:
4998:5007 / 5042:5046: 0.497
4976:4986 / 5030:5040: 0.506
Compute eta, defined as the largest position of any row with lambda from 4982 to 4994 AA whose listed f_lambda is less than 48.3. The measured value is 4982.5 AA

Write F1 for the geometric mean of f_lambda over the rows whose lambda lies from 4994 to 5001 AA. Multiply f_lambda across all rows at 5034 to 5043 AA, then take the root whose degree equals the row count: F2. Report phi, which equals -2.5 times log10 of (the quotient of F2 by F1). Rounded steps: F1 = 49.6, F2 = 50.6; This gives -0.02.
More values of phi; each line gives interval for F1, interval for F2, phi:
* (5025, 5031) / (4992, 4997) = -0.09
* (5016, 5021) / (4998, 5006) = -0.12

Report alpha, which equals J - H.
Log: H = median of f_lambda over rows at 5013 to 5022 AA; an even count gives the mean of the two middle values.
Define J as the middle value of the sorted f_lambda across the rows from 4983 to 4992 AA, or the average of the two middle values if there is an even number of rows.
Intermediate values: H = 47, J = 55.5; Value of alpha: 9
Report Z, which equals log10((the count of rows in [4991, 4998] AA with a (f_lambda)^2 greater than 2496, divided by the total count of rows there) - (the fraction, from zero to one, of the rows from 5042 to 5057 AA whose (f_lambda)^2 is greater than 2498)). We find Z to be -0.3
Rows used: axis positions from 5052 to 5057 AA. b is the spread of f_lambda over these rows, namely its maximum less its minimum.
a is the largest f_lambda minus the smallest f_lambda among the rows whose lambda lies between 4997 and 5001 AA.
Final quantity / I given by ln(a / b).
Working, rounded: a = 2.2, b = 5.4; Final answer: -0.9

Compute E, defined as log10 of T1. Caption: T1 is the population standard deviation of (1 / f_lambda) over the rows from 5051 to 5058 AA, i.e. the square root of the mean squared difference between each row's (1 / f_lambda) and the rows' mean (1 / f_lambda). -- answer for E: -2.97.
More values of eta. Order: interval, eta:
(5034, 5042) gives 5036.5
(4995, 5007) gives 5000.5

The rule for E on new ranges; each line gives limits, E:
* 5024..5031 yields -3.18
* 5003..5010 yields -3.53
